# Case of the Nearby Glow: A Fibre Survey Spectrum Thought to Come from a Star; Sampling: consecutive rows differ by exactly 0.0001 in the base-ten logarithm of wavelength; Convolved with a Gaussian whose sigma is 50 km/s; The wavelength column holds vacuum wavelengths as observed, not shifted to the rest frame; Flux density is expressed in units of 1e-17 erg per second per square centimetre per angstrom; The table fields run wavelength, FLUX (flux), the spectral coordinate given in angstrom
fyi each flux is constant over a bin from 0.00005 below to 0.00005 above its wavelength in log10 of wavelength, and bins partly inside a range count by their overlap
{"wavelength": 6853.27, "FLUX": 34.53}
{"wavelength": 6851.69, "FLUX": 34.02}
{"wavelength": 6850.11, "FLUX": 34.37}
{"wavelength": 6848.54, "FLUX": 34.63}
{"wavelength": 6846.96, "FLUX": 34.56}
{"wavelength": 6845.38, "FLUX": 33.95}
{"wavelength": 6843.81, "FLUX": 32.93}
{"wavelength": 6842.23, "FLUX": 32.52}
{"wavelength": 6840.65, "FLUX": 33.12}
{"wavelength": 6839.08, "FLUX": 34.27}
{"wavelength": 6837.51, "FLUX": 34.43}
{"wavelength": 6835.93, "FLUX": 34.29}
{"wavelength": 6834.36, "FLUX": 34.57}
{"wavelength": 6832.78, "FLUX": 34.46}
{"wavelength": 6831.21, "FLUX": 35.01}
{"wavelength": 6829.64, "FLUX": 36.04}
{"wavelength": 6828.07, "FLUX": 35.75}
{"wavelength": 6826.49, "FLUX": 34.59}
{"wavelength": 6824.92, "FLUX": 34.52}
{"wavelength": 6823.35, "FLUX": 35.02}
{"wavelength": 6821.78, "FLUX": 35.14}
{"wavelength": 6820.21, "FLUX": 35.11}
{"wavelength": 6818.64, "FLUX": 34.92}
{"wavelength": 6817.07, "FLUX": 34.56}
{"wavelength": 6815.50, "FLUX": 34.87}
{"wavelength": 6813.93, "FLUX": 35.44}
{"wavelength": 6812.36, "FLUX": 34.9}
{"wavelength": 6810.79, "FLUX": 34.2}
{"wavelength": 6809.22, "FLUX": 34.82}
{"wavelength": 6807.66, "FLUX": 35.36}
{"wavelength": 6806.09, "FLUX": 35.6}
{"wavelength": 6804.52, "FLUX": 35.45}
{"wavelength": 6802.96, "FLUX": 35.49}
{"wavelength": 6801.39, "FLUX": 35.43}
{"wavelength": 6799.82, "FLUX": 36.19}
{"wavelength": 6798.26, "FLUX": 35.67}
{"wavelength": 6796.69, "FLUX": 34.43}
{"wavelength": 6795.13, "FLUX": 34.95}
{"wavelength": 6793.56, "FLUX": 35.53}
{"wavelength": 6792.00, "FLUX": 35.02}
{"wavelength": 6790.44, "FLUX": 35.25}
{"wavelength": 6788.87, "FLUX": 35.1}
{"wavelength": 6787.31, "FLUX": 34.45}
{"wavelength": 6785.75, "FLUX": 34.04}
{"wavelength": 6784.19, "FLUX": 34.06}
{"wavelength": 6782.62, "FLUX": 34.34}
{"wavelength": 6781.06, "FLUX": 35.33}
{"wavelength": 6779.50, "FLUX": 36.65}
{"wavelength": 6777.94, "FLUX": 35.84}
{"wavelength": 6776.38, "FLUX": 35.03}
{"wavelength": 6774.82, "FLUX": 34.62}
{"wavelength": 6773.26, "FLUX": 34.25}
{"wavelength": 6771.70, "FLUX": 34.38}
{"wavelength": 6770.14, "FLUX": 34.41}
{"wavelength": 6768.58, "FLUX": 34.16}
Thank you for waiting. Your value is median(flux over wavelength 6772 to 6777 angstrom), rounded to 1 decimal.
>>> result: 34.6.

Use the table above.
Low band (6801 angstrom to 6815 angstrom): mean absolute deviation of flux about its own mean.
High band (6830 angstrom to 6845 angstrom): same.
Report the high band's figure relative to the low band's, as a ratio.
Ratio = 2.01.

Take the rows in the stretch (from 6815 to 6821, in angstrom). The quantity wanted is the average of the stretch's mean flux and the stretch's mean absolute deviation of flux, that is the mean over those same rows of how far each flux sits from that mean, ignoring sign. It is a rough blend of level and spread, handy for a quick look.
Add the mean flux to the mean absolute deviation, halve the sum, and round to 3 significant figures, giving 17.5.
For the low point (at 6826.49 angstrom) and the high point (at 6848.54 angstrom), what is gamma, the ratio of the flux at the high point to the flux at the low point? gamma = 1.00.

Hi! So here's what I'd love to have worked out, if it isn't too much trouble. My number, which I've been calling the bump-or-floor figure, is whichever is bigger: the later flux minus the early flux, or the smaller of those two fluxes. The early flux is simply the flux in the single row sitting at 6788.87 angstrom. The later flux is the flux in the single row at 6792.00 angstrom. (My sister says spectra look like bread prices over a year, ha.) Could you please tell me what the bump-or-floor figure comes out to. 35.0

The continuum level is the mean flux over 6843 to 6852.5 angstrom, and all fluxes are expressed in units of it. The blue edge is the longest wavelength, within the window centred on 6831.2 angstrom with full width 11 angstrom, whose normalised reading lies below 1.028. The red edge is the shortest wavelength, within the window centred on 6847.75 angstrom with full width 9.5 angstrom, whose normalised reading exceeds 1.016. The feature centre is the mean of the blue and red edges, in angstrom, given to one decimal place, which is 6842.2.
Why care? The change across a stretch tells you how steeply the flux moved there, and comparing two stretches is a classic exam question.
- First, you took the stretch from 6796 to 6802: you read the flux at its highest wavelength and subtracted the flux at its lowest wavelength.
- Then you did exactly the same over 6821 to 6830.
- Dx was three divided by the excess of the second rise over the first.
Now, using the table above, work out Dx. -30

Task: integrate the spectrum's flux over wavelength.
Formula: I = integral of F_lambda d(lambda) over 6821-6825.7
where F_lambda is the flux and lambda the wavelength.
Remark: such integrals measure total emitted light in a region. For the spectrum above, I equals 164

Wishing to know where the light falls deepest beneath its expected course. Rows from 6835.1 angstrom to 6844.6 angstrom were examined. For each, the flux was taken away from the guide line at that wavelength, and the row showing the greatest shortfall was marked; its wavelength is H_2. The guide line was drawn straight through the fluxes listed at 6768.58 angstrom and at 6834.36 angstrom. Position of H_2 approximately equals 6842.23 angstrom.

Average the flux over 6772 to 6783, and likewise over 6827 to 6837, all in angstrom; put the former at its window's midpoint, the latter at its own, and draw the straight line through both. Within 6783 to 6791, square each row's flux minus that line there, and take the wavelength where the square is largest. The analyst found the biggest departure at 6785.75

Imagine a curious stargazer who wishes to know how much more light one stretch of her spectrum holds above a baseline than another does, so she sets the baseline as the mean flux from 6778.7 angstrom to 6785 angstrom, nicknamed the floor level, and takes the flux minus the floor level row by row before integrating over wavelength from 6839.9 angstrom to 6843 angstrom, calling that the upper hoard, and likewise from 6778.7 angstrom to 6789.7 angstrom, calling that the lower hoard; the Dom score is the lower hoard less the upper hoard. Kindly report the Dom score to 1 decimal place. 4.5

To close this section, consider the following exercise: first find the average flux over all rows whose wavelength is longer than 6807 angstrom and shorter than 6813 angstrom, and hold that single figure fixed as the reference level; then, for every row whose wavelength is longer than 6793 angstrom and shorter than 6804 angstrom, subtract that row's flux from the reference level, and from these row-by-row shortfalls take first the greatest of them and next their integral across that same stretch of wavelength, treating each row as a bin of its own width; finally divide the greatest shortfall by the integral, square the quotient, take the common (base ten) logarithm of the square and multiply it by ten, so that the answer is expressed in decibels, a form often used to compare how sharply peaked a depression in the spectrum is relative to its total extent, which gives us -24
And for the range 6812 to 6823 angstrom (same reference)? -17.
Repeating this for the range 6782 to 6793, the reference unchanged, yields -9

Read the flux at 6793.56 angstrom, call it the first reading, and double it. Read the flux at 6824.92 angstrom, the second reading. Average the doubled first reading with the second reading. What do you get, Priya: 52.8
